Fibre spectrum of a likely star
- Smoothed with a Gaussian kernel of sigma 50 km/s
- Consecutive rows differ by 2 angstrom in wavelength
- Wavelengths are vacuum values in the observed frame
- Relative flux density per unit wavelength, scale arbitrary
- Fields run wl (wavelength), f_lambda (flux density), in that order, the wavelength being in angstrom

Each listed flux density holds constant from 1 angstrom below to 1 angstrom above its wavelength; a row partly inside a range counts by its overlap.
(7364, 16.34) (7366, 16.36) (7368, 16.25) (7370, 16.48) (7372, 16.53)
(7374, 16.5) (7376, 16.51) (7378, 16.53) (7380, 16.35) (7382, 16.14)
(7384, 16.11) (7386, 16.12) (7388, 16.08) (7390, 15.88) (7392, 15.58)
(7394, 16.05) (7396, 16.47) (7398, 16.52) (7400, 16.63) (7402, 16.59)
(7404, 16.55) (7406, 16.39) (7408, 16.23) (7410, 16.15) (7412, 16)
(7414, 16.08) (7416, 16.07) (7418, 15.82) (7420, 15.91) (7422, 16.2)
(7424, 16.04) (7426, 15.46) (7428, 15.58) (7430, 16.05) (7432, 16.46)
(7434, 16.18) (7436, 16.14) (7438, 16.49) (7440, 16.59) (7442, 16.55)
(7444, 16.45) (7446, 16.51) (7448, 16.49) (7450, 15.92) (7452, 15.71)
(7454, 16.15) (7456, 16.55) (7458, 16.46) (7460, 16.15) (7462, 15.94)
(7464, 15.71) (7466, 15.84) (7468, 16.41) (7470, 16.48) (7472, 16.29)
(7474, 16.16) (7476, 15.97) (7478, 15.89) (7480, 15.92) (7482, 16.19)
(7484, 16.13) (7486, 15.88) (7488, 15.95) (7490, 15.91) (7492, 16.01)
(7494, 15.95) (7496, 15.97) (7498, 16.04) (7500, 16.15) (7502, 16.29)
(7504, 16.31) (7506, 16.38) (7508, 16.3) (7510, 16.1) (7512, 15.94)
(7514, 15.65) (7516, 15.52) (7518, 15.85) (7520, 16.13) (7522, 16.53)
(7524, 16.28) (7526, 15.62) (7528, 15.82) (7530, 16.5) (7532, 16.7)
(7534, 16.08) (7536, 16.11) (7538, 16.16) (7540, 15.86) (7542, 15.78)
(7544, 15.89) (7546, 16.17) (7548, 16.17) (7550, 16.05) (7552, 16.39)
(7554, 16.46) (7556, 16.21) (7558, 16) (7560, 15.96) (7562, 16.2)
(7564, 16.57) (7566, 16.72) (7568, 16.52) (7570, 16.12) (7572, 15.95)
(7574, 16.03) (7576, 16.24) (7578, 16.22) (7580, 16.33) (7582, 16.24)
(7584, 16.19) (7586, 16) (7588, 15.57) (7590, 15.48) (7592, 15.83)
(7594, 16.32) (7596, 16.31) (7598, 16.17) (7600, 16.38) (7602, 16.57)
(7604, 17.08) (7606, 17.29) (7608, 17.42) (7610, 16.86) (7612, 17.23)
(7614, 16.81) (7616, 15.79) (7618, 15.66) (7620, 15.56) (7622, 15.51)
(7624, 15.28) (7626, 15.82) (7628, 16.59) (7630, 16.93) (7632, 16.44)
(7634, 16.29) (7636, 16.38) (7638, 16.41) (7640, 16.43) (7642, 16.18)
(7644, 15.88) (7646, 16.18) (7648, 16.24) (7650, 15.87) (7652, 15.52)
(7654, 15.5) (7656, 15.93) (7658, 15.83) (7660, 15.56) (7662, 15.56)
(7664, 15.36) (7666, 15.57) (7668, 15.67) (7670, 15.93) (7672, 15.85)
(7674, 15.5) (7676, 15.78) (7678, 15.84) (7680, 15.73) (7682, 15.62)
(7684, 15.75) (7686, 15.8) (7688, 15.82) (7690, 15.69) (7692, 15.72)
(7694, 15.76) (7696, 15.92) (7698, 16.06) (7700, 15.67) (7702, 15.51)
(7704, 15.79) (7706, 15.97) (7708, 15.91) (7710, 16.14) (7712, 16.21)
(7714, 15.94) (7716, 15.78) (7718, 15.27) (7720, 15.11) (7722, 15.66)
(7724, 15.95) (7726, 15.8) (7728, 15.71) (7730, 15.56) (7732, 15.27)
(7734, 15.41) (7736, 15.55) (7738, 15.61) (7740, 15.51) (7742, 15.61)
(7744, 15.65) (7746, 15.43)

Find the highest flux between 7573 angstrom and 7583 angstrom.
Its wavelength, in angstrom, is 7580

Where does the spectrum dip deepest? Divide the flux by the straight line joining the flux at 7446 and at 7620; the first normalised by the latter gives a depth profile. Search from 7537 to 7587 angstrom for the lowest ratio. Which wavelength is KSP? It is 7542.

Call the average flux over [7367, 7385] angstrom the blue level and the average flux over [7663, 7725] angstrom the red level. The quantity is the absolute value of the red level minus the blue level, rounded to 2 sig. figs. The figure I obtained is 0.63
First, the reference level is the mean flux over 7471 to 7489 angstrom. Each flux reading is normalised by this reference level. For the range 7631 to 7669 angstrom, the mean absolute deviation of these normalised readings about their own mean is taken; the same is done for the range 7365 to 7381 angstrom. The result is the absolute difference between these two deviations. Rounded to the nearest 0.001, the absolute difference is 0.014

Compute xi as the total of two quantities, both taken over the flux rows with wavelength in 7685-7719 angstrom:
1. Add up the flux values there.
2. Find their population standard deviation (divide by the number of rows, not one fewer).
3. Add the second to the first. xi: 269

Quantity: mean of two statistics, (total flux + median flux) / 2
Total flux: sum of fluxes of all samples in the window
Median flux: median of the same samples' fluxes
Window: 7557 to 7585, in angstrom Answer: 122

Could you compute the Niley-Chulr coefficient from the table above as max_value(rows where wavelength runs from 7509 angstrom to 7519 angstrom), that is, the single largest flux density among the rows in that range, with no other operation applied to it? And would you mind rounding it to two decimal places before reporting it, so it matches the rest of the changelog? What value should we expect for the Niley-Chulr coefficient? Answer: 16.10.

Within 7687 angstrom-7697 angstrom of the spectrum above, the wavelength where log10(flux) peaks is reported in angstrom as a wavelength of 7696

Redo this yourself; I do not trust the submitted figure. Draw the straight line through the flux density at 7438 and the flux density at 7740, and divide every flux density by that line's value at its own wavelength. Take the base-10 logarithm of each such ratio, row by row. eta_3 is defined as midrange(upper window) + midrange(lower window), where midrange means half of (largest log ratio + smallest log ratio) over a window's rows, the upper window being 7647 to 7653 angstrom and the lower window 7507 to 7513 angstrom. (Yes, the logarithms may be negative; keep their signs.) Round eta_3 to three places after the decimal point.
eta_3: -0.002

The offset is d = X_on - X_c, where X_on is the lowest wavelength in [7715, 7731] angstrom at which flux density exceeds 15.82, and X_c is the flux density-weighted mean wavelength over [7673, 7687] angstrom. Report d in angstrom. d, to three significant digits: 44.0 angstrom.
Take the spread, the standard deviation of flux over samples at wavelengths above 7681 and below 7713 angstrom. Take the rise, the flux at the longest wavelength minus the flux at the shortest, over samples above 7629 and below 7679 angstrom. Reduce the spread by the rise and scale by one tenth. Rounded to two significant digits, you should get 0.13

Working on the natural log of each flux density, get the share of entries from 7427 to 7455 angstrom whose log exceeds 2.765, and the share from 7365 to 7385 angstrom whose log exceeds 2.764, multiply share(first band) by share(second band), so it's 0.9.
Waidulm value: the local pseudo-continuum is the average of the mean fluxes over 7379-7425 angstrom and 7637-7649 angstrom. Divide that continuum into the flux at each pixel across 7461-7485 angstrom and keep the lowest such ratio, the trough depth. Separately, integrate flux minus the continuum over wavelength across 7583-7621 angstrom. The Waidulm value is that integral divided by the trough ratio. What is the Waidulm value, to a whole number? 6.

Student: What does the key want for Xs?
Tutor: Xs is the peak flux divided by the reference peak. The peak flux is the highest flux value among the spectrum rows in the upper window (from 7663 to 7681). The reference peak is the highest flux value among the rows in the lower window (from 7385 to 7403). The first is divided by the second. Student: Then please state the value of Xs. 0.96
